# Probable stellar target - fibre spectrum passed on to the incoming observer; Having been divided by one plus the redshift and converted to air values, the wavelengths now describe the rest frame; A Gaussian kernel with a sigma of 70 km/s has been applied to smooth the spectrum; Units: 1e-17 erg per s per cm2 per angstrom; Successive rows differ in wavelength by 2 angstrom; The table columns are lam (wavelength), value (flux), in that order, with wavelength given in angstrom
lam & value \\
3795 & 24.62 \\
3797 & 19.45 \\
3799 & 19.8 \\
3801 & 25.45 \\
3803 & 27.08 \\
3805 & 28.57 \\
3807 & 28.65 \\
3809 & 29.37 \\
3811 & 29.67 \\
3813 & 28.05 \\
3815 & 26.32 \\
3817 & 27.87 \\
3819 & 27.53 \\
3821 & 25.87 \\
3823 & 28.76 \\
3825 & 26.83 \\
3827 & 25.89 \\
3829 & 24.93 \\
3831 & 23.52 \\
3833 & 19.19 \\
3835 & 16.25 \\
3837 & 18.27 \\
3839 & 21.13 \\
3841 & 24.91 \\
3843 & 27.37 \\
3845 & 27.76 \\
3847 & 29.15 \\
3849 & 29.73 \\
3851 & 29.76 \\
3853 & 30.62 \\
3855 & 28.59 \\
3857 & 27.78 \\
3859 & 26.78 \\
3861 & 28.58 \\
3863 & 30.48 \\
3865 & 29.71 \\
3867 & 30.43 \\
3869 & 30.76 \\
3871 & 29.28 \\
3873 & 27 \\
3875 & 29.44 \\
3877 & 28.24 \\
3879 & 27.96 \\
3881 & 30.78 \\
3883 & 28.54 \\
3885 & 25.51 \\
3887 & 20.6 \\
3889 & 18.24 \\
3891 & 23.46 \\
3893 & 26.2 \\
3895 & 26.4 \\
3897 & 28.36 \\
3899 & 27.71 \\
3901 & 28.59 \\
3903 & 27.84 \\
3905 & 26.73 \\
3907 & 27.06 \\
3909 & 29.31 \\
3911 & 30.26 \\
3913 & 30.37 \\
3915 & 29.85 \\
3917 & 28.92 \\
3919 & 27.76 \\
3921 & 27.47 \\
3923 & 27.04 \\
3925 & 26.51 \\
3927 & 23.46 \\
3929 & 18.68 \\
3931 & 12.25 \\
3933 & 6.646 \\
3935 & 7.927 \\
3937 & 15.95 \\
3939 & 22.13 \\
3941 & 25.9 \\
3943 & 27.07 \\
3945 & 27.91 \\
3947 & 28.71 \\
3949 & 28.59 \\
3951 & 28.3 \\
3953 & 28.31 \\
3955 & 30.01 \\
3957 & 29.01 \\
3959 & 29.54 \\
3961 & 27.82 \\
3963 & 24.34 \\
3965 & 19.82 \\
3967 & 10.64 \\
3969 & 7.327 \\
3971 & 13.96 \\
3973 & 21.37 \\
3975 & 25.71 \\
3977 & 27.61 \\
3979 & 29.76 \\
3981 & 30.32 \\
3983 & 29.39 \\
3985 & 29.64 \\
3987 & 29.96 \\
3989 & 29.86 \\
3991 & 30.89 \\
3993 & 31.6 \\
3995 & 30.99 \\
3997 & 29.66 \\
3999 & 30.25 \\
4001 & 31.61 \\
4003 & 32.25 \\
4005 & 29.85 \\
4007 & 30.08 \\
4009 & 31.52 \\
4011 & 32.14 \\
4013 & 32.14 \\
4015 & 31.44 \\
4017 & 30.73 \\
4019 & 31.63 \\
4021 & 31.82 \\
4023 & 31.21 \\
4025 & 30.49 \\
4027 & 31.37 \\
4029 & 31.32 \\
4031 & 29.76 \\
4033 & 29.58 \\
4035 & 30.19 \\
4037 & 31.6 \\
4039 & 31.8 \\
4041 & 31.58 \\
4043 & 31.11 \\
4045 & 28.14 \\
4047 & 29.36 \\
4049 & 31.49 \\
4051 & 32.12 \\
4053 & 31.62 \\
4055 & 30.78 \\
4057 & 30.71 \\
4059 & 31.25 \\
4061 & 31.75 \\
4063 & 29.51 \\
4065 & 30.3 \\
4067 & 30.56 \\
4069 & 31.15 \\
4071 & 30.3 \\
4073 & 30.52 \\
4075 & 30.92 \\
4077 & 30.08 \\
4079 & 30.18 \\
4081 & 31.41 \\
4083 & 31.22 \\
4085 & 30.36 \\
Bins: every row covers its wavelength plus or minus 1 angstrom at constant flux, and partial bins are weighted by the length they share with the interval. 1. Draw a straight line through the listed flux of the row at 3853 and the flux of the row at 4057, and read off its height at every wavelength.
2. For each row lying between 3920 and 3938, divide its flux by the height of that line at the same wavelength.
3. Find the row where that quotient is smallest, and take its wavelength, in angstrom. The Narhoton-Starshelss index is 3933 angstrom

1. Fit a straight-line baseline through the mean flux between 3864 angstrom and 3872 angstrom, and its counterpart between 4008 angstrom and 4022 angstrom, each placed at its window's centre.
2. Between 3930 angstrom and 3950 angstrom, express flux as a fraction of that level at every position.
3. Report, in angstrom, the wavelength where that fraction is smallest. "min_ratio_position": 3933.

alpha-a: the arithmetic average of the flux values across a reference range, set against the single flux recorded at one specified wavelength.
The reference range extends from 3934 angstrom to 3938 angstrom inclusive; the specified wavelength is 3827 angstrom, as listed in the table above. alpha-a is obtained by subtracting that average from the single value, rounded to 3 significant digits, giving 14.0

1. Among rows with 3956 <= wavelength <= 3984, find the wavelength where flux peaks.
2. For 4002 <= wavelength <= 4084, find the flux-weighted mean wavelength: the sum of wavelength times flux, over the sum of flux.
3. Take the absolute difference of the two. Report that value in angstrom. 61.9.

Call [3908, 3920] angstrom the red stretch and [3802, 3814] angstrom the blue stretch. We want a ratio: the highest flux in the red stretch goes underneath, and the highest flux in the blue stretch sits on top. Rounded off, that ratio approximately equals 0.98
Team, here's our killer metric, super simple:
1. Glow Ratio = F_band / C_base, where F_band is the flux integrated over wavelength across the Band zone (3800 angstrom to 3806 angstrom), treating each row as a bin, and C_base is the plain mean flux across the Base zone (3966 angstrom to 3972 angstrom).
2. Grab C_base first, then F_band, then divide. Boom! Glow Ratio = 15.2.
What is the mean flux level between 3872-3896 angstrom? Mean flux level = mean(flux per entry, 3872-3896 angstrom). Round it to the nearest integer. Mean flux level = 26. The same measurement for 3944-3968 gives 26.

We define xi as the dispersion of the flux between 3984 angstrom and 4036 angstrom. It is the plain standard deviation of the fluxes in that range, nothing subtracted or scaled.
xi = 0.9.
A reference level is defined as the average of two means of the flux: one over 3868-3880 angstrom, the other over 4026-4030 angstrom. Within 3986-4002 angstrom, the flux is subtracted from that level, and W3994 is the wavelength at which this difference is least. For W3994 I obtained 4001 angstrom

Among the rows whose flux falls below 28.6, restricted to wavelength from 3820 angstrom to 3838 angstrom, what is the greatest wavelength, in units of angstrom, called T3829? 3837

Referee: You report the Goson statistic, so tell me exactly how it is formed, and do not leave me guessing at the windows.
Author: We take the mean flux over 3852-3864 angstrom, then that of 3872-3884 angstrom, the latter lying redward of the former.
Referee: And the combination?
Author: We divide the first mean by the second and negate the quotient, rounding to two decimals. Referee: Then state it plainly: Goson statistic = -1.01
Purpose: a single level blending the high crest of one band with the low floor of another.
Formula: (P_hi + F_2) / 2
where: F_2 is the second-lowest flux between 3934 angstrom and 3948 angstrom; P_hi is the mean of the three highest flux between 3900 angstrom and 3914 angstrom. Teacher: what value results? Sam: 23.0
